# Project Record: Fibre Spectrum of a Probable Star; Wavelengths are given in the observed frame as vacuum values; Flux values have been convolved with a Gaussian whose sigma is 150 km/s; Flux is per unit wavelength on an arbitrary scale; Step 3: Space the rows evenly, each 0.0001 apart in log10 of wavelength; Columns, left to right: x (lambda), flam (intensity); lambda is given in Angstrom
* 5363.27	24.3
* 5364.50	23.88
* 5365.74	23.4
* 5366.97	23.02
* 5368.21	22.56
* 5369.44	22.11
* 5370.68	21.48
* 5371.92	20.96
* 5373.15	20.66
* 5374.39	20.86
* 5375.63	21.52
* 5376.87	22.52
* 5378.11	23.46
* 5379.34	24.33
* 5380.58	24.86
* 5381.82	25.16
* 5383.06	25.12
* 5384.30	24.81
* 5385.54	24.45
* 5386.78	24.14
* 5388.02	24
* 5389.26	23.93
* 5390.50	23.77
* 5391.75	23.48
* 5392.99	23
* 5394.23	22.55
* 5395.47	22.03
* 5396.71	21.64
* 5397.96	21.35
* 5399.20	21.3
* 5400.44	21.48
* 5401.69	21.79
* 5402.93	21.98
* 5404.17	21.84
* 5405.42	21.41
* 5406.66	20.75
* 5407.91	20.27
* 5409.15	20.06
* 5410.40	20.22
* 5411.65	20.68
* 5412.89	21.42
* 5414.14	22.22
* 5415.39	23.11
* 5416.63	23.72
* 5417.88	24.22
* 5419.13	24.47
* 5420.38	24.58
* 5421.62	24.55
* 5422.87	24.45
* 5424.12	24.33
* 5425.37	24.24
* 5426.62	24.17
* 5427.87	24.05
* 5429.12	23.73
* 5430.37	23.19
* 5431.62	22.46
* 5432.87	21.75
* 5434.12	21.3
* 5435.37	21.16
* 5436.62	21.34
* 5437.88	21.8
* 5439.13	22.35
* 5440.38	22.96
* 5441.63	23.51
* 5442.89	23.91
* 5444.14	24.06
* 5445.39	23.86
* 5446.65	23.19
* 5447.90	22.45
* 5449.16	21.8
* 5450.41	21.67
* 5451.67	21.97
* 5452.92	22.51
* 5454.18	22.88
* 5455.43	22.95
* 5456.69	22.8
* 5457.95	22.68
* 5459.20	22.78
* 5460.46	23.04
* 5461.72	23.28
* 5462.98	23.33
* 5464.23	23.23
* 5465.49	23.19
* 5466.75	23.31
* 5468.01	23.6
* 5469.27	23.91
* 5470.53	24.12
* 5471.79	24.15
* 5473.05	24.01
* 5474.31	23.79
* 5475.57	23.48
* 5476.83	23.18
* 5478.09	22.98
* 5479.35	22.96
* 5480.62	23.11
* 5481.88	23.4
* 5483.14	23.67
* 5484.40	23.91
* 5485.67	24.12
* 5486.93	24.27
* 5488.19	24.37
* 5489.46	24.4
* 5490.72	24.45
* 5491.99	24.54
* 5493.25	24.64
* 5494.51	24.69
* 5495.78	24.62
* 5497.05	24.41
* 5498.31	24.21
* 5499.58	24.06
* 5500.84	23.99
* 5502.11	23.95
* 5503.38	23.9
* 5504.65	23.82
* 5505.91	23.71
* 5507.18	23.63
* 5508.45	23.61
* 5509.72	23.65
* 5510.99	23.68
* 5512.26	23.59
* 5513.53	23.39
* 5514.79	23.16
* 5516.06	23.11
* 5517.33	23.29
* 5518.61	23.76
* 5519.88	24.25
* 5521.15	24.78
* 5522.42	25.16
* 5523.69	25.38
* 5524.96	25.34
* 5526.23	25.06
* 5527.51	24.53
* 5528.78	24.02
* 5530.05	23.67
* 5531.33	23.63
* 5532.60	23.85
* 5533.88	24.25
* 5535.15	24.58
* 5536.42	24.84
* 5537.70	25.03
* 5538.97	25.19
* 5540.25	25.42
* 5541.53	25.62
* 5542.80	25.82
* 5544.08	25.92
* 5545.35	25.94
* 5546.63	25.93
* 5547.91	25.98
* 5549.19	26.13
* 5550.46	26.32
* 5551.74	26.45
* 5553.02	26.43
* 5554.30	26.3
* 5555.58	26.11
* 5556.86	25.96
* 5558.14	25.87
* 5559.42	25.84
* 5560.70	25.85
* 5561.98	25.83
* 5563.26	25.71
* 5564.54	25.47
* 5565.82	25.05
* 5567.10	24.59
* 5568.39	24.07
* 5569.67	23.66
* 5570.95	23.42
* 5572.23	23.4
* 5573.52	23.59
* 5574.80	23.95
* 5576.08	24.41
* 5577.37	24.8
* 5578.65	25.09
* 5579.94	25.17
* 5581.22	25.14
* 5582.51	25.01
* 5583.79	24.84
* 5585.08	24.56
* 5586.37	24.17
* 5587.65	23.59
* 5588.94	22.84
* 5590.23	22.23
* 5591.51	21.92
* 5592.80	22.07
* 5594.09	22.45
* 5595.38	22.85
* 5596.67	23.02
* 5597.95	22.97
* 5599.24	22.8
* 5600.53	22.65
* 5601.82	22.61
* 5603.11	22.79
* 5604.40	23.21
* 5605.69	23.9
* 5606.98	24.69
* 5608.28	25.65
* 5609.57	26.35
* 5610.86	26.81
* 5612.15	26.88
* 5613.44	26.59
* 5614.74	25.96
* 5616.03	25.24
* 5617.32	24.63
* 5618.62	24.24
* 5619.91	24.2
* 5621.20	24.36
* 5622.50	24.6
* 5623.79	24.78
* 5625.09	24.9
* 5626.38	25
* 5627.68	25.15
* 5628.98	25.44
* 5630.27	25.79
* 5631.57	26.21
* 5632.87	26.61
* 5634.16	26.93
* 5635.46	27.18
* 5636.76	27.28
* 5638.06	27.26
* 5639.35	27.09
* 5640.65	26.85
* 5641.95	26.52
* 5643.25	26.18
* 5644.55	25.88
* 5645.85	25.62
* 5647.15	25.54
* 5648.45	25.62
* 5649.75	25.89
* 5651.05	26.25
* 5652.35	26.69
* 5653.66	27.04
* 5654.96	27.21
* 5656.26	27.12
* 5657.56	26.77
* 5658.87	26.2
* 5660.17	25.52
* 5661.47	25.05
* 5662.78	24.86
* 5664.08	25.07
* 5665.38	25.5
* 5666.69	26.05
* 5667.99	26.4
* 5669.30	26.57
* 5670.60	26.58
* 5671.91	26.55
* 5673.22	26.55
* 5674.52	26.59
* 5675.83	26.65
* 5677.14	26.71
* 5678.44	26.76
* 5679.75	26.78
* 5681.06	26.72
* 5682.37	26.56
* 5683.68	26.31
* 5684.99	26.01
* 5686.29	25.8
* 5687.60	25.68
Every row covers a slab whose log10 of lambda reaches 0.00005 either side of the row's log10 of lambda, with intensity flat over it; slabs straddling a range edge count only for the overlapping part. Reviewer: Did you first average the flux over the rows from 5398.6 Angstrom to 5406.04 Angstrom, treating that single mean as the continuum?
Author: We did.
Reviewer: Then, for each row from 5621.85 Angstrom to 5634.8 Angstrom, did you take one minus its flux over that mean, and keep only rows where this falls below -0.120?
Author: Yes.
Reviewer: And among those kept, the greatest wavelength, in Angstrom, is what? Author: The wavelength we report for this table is 5634.16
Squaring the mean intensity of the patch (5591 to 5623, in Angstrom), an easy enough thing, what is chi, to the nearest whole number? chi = 583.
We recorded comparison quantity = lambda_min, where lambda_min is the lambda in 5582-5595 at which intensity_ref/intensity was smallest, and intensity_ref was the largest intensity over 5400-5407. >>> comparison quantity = 5582.51 Angstrom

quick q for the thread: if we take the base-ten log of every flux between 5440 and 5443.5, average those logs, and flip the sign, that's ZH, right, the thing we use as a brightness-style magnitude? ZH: -1.37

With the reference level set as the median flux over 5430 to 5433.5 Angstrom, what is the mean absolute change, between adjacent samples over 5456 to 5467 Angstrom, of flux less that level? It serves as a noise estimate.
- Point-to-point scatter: 0.13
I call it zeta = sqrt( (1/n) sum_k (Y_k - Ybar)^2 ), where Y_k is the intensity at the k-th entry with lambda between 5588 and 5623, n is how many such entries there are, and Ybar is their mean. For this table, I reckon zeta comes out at 1.5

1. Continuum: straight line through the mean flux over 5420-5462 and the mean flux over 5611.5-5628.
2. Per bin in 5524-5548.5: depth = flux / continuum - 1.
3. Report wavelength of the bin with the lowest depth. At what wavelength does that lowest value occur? 5531.33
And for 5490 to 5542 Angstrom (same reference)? 5516.06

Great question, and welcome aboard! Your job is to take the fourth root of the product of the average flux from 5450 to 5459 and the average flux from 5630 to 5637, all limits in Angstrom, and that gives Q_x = 4.95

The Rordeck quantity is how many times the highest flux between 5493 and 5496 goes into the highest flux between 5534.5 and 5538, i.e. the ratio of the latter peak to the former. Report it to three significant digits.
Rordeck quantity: 1.01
